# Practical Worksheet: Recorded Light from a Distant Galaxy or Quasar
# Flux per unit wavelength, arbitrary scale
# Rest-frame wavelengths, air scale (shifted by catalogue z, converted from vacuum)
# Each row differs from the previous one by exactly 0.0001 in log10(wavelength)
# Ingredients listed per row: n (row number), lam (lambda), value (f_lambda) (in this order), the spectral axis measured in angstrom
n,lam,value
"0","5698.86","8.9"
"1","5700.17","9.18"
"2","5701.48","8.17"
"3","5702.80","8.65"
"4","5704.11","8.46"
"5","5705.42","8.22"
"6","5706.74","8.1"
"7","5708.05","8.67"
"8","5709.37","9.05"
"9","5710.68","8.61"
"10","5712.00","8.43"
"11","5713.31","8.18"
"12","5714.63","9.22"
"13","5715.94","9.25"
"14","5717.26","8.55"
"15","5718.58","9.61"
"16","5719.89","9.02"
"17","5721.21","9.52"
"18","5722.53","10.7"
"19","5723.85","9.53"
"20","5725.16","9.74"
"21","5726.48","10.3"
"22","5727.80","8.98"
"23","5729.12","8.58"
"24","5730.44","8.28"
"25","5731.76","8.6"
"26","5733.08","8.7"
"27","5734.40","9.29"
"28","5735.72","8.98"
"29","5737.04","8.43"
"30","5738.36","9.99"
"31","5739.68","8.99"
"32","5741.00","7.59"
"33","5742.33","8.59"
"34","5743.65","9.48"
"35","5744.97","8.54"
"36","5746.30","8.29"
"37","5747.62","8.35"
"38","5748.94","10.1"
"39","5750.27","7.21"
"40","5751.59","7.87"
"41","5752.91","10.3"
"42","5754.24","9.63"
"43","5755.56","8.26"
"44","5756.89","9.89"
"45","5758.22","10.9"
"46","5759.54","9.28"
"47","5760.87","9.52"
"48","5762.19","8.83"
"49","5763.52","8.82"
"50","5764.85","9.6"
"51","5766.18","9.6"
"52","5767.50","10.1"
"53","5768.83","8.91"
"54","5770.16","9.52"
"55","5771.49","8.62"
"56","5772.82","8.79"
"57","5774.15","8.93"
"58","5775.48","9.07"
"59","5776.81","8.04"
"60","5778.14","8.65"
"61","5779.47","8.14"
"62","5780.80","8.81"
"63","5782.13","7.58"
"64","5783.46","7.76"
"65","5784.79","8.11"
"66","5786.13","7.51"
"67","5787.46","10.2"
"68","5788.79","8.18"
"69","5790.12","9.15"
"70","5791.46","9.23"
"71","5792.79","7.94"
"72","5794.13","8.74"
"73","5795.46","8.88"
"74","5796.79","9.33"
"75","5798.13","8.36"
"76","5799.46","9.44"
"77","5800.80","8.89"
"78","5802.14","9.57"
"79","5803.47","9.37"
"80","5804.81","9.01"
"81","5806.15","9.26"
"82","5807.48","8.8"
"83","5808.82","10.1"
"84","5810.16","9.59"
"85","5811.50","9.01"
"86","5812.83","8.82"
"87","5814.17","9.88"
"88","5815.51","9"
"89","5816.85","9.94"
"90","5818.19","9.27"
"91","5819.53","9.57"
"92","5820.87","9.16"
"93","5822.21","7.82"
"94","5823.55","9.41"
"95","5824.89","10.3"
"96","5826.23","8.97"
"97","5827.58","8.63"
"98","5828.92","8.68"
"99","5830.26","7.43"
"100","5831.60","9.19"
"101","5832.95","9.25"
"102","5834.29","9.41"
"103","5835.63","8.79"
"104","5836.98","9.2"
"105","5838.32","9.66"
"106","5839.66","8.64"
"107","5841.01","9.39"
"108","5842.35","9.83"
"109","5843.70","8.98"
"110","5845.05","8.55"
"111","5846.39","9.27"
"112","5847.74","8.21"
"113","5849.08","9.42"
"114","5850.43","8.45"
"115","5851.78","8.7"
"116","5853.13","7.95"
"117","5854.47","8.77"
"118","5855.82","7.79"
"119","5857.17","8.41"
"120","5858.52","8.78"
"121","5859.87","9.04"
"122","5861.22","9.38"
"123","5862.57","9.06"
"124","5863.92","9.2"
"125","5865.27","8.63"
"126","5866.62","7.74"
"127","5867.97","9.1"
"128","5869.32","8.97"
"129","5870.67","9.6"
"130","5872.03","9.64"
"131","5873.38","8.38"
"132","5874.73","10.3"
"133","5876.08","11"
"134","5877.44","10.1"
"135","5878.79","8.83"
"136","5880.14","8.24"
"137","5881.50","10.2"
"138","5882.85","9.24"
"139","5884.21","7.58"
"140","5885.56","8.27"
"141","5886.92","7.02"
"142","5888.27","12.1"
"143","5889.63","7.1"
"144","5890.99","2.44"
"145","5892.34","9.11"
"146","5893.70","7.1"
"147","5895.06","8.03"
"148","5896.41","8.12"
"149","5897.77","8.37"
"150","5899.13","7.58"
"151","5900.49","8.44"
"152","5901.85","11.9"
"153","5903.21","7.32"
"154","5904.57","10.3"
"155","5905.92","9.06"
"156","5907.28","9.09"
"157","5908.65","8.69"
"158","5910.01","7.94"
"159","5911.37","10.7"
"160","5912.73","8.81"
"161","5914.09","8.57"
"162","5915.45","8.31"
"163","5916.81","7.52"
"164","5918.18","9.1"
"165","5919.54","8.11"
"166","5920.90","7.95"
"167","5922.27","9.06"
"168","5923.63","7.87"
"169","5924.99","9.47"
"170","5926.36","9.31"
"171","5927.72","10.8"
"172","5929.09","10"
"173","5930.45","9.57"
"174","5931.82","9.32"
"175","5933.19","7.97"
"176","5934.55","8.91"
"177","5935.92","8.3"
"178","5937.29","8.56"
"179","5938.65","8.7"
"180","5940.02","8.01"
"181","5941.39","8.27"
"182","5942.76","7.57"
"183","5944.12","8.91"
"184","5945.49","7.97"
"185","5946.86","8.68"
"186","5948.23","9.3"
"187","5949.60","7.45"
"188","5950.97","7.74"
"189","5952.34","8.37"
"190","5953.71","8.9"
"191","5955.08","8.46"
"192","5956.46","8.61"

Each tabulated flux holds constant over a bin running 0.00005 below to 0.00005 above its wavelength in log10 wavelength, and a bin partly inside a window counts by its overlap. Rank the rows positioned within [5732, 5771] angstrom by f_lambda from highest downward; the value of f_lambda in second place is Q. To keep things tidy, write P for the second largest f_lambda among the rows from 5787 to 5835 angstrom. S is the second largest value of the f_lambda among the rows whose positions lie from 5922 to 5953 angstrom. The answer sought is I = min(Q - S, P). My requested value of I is 0.3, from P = 10.2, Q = 10.3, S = 10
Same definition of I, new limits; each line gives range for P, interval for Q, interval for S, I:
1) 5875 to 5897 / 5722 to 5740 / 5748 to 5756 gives 0.2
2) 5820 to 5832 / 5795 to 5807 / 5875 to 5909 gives -2.5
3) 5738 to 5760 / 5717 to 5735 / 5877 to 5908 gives -1.6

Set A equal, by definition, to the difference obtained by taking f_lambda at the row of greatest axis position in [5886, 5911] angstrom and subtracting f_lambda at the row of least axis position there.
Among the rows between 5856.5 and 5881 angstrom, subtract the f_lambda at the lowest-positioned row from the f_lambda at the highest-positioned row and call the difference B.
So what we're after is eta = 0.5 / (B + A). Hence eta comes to 0.7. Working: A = 0.9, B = -0.2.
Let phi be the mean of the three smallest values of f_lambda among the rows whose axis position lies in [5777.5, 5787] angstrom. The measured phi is 7.6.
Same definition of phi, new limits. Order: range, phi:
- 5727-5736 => 8.5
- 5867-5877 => 8.8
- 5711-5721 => 8.4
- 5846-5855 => 8.2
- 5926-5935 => 8.7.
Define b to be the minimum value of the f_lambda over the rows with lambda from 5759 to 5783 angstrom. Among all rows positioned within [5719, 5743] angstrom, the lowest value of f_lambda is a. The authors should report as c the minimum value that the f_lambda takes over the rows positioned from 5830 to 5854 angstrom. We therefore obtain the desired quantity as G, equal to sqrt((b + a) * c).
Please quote 10.6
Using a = 7.59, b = 7.58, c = 7.43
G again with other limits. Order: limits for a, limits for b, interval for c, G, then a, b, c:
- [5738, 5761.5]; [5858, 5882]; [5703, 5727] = 11.0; 7.21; 7.74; 8.1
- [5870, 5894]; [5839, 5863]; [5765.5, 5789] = 8.8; 2.44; 7.79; 7.51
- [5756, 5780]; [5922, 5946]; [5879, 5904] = 6.2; 8.04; 7.57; 2.44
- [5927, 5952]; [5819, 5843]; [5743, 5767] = 10.4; 7.45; 7.43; 7.21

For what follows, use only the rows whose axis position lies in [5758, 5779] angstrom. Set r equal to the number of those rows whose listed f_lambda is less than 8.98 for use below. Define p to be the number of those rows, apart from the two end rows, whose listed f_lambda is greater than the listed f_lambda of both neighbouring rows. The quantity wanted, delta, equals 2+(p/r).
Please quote 2.50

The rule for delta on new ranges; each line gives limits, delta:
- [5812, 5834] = 2.83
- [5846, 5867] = 2.50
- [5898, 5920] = 2.50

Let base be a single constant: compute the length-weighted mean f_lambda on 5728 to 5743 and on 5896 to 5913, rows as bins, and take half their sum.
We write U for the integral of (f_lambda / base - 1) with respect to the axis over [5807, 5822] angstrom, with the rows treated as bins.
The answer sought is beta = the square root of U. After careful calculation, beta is 0.91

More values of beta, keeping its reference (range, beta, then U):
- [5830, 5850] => 0.66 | 0.43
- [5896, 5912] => 0.46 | 0.22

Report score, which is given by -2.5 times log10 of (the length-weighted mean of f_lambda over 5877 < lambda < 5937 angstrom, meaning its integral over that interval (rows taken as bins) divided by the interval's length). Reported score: -2.35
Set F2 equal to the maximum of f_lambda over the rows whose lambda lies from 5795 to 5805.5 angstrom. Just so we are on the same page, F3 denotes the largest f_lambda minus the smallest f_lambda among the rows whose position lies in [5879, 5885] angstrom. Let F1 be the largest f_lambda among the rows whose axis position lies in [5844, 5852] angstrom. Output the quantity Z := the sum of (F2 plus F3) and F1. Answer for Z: 21.6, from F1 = 9.42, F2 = 9.57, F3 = 2.6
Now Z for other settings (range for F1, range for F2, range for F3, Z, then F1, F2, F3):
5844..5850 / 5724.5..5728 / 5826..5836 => 21.7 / 9.42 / 10.3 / 2.0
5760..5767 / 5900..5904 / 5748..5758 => 24.6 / 9.6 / 11.9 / 3.1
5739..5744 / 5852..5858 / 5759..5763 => 18.9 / 9.48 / 8.77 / 0.7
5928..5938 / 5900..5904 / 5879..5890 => 27.0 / 10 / 11.9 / 5.1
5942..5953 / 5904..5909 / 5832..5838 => 20.2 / 9.3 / 10.3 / 0.6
